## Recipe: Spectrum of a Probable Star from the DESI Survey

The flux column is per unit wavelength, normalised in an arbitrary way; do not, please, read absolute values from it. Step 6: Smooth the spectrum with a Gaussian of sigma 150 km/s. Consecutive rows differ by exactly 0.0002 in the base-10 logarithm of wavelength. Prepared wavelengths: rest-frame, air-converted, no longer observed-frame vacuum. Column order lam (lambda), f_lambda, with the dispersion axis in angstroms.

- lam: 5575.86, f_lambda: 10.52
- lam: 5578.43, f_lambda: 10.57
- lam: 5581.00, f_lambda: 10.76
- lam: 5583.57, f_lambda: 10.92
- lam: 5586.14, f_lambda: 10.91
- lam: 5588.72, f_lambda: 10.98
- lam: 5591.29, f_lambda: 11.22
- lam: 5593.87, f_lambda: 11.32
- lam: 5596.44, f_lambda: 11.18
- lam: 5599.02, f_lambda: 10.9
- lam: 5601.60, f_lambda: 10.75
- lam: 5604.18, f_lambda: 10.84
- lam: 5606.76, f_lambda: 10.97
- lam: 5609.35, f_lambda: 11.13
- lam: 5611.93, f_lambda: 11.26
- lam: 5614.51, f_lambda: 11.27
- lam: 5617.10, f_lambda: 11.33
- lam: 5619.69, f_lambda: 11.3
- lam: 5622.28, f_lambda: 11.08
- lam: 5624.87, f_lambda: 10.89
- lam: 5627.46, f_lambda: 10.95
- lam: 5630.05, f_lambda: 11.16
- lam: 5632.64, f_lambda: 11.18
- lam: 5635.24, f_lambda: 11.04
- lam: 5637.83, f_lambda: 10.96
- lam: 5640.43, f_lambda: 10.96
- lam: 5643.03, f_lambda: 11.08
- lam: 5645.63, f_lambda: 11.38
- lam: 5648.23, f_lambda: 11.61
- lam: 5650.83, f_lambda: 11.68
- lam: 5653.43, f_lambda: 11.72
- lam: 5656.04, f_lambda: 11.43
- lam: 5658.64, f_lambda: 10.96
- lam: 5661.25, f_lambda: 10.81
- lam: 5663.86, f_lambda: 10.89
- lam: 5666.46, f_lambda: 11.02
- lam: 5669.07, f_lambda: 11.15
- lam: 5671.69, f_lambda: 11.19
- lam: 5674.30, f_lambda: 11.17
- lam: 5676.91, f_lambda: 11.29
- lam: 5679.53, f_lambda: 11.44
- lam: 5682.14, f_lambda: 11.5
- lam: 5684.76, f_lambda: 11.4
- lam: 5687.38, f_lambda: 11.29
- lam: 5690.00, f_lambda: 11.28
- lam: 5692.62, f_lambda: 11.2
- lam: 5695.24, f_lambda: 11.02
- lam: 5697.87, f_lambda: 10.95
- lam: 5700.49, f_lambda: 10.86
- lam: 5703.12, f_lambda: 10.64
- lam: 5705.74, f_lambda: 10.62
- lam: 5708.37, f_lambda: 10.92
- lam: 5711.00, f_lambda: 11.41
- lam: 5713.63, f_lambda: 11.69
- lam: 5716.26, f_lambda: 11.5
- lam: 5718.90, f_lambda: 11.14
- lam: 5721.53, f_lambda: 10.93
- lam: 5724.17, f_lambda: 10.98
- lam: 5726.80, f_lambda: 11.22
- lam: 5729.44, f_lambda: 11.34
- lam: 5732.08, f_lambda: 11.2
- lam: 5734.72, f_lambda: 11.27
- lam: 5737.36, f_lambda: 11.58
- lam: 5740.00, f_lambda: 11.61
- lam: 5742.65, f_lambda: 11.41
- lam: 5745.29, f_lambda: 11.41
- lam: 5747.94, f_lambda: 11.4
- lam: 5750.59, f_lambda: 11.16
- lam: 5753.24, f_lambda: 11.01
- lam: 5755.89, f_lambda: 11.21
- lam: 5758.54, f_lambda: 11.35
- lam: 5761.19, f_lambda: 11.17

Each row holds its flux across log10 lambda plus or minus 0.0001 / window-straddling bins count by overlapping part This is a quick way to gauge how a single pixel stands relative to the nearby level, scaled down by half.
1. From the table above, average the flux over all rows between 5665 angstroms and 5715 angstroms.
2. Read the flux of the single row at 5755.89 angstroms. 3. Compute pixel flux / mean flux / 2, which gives 0.502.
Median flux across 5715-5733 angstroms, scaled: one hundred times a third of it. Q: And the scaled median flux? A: 373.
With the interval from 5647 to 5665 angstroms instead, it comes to 381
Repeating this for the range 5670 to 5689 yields 376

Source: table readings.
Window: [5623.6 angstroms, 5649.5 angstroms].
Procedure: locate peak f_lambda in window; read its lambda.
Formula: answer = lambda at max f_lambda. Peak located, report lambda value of 5648.23 angstroms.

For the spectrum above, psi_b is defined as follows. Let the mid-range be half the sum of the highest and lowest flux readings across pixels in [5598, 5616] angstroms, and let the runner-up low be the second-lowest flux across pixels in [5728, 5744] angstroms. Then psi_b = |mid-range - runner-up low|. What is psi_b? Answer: 0.26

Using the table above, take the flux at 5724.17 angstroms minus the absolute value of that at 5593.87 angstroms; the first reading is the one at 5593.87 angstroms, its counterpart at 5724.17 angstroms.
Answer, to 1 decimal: -0.3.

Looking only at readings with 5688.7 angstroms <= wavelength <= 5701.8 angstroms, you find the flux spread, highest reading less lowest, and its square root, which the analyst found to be 0.65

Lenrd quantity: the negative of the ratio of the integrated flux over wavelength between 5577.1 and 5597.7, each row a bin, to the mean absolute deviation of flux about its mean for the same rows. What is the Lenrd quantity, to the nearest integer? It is -1171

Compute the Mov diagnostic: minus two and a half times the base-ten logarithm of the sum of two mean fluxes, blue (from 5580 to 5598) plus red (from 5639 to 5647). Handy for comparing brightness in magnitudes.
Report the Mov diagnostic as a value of -3.36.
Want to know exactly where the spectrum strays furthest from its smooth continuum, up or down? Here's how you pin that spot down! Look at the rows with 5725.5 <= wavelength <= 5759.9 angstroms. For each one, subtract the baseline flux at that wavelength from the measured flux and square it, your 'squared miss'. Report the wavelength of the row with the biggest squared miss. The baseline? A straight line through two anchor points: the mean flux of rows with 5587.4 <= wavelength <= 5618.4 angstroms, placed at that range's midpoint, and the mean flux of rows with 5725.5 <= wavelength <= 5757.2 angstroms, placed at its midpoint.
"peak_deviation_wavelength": 5753.24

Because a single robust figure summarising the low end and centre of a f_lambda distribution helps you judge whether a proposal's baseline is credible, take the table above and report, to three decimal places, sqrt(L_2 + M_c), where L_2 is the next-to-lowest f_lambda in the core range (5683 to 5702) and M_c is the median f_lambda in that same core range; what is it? 4.706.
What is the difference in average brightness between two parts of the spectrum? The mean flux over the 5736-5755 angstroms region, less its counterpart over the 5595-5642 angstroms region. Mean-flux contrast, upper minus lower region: 0.30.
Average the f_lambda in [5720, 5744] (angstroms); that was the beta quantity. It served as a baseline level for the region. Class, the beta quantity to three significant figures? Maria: 11.3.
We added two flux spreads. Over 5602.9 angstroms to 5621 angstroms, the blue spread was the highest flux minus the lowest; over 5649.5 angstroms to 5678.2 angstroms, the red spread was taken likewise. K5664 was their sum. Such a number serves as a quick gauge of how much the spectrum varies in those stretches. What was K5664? 1.40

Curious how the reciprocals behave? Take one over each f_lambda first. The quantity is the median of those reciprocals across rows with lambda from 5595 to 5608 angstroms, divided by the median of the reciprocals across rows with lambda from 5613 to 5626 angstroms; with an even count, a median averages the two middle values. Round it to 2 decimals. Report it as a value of 1.03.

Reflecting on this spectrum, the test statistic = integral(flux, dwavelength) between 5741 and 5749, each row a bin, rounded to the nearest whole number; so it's 91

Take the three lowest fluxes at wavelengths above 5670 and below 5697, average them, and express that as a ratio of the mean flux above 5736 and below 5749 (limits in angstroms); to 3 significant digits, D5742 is 0.969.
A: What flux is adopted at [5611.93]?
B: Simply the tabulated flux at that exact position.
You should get 11.26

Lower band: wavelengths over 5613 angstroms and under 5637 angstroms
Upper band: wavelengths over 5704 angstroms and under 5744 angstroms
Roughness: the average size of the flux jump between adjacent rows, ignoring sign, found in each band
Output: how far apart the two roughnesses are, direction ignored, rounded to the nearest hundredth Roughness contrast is 0.10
